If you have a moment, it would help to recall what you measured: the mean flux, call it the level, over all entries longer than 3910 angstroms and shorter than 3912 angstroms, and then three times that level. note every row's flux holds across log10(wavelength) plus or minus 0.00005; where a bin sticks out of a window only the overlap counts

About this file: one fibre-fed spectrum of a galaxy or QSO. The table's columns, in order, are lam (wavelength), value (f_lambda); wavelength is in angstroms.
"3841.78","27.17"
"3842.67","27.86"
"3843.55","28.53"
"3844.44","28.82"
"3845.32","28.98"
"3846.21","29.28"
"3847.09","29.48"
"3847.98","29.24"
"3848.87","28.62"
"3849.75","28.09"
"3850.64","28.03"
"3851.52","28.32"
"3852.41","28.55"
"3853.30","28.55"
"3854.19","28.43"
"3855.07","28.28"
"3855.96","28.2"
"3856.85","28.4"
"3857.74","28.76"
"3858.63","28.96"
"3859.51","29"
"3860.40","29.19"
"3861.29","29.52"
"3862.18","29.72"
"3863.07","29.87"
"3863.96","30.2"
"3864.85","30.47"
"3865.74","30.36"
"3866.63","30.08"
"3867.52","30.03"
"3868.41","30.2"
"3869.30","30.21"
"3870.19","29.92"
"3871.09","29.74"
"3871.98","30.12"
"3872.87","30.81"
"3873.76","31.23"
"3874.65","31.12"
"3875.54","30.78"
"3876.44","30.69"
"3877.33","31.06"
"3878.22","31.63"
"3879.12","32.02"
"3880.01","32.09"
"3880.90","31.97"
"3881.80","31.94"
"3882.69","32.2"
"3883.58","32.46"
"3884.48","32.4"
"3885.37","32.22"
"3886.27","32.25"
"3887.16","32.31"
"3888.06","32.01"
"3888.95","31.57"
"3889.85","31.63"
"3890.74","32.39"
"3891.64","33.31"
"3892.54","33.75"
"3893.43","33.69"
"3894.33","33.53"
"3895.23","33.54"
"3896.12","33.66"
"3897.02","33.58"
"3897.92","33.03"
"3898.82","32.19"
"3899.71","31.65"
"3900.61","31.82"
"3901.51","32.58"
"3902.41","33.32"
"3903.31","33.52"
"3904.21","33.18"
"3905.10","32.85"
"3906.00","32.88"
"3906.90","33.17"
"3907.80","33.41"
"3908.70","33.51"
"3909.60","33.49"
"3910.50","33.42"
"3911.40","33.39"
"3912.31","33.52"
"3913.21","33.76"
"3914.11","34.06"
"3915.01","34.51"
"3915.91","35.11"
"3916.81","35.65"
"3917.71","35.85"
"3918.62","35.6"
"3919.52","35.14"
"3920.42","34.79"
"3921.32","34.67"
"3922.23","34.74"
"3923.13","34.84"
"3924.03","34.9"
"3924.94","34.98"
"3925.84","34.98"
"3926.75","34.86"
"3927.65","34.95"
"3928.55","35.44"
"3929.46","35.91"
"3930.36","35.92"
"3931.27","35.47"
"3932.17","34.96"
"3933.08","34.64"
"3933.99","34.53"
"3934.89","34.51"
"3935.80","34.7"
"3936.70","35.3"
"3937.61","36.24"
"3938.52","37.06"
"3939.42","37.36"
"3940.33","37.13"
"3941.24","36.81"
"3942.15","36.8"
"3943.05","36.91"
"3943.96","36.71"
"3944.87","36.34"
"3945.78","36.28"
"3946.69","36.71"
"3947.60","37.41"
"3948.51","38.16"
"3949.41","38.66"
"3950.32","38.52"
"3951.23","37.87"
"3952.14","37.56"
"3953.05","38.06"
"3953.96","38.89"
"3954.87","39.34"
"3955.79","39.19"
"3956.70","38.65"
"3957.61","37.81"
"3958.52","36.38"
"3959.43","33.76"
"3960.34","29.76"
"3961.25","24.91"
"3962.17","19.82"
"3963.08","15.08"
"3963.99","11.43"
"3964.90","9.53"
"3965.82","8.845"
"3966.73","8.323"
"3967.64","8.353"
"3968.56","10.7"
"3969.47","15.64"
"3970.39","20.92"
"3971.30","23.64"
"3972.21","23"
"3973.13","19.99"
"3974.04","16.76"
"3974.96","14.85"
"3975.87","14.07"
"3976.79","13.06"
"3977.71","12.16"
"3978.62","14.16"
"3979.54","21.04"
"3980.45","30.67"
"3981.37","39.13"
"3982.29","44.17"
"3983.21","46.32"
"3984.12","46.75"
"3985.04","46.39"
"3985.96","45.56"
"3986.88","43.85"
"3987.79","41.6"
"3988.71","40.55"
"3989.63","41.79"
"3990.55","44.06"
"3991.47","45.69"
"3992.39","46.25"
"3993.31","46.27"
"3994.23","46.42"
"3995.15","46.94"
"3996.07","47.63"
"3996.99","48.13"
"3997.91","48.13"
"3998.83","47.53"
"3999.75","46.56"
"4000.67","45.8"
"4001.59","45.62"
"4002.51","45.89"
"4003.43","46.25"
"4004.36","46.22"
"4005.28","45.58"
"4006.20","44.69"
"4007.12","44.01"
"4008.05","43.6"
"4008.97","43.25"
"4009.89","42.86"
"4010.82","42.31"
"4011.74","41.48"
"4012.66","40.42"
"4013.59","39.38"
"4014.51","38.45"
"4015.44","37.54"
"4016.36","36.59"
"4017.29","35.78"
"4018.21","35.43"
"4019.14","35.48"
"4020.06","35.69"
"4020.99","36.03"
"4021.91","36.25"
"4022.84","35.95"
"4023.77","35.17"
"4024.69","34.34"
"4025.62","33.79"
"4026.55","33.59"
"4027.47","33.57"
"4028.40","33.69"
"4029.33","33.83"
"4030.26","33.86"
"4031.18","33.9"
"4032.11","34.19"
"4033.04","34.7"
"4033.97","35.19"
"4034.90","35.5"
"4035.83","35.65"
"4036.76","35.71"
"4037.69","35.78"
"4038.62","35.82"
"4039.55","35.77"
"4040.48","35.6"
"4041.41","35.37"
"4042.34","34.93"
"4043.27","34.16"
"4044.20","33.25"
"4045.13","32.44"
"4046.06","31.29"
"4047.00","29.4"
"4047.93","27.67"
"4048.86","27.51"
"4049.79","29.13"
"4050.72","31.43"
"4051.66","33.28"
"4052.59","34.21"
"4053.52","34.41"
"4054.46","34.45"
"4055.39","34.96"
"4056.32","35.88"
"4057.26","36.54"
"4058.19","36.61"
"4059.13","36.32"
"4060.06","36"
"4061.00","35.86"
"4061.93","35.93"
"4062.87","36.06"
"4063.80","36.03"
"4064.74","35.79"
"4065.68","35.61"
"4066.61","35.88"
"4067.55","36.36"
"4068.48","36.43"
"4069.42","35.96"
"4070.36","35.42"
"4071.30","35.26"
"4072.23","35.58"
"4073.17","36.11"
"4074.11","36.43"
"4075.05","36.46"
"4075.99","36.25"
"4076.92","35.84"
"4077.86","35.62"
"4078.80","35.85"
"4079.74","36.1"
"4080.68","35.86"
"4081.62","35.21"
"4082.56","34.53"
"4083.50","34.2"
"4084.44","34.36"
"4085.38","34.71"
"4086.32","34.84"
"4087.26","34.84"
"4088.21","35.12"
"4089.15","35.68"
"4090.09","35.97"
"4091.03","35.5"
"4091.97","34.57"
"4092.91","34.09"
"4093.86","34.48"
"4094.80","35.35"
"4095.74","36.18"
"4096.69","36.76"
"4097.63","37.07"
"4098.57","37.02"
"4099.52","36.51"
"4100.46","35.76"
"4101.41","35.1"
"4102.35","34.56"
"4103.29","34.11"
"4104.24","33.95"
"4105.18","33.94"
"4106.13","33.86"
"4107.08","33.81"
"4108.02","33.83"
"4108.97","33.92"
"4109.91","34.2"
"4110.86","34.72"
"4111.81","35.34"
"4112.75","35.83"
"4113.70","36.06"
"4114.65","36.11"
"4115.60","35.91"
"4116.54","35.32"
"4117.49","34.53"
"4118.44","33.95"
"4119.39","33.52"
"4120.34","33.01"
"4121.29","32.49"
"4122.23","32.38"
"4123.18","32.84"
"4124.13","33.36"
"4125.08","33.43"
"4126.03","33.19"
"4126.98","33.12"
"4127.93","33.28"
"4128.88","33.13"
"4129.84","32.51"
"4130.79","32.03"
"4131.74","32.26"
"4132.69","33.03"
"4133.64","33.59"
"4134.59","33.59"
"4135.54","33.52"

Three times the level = 100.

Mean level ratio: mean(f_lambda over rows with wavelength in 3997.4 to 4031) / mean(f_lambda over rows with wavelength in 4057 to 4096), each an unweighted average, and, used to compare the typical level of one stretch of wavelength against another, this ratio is 1.12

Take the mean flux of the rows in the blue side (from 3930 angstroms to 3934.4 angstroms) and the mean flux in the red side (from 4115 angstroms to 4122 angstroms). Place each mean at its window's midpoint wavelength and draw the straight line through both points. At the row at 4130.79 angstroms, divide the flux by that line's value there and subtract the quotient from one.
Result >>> 0.06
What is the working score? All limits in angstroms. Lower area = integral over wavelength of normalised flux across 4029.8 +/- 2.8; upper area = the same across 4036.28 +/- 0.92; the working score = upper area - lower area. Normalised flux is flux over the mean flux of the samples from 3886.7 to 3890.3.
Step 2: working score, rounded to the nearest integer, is -4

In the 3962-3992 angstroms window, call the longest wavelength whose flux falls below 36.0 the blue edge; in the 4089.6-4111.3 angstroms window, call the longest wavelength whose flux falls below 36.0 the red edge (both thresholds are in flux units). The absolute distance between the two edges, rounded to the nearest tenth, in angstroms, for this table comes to 130.4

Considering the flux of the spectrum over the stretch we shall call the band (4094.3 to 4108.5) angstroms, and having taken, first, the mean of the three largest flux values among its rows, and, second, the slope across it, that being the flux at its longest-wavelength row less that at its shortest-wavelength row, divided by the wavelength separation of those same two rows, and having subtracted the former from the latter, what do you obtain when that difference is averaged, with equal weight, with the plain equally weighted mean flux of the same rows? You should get -0.94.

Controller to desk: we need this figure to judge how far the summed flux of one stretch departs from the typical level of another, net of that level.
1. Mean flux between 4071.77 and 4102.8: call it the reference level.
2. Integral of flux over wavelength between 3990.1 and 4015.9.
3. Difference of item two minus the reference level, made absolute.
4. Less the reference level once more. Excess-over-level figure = 1078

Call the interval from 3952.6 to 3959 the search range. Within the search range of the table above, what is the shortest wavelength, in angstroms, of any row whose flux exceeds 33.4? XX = 3953.05 angstroms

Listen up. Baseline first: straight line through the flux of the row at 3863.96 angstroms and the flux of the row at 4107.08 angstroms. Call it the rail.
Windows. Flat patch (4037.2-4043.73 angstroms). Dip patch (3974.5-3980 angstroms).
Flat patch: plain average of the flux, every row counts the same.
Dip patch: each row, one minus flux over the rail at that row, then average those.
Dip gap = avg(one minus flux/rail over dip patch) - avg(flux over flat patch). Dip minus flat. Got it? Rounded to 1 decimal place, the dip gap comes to -34.8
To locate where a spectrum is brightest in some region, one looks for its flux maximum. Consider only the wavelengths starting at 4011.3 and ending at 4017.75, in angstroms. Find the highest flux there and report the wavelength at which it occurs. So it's 4011.74 angstroms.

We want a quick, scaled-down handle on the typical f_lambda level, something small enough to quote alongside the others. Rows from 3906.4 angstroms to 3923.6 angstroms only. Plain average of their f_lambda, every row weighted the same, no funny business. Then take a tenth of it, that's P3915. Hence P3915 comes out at 3.43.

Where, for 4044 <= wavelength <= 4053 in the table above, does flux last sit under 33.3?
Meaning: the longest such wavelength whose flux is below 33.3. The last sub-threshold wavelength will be 4051.66 angstroms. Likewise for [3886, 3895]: 3890.74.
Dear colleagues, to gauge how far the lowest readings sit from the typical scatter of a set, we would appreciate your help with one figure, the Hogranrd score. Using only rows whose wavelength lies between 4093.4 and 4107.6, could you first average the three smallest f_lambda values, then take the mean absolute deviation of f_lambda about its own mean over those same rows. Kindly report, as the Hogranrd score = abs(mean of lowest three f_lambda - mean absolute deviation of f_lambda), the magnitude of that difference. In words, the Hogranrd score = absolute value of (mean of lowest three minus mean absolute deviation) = 33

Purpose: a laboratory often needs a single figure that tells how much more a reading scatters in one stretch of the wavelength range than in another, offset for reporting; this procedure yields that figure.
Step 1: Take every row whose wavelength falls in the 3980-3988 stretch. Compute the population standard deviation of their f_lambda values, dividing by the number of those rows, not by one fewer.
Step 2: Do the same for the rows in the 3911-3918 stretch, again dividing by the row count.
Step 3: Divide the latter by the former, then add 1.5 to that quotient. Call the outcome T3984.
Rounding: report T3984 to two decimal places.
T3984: 1.68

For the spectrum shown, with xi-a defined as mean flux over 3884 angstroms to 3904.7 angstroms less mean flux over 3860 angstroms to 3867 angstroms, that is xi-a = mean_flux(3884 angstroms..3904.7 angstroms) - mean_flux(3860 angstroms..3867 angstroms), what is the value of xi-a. 2.8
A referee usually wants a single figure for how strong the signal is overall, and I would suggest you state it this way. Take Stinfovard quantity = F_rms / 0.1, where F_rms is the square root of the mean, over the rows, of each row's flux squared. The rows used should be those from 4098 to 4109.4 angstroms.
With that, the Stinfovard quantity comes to 347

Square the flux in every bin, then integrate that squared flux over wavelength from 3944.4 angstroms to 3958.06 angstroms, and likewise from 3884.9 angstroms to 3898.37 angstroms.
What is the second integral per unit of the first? 0.74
